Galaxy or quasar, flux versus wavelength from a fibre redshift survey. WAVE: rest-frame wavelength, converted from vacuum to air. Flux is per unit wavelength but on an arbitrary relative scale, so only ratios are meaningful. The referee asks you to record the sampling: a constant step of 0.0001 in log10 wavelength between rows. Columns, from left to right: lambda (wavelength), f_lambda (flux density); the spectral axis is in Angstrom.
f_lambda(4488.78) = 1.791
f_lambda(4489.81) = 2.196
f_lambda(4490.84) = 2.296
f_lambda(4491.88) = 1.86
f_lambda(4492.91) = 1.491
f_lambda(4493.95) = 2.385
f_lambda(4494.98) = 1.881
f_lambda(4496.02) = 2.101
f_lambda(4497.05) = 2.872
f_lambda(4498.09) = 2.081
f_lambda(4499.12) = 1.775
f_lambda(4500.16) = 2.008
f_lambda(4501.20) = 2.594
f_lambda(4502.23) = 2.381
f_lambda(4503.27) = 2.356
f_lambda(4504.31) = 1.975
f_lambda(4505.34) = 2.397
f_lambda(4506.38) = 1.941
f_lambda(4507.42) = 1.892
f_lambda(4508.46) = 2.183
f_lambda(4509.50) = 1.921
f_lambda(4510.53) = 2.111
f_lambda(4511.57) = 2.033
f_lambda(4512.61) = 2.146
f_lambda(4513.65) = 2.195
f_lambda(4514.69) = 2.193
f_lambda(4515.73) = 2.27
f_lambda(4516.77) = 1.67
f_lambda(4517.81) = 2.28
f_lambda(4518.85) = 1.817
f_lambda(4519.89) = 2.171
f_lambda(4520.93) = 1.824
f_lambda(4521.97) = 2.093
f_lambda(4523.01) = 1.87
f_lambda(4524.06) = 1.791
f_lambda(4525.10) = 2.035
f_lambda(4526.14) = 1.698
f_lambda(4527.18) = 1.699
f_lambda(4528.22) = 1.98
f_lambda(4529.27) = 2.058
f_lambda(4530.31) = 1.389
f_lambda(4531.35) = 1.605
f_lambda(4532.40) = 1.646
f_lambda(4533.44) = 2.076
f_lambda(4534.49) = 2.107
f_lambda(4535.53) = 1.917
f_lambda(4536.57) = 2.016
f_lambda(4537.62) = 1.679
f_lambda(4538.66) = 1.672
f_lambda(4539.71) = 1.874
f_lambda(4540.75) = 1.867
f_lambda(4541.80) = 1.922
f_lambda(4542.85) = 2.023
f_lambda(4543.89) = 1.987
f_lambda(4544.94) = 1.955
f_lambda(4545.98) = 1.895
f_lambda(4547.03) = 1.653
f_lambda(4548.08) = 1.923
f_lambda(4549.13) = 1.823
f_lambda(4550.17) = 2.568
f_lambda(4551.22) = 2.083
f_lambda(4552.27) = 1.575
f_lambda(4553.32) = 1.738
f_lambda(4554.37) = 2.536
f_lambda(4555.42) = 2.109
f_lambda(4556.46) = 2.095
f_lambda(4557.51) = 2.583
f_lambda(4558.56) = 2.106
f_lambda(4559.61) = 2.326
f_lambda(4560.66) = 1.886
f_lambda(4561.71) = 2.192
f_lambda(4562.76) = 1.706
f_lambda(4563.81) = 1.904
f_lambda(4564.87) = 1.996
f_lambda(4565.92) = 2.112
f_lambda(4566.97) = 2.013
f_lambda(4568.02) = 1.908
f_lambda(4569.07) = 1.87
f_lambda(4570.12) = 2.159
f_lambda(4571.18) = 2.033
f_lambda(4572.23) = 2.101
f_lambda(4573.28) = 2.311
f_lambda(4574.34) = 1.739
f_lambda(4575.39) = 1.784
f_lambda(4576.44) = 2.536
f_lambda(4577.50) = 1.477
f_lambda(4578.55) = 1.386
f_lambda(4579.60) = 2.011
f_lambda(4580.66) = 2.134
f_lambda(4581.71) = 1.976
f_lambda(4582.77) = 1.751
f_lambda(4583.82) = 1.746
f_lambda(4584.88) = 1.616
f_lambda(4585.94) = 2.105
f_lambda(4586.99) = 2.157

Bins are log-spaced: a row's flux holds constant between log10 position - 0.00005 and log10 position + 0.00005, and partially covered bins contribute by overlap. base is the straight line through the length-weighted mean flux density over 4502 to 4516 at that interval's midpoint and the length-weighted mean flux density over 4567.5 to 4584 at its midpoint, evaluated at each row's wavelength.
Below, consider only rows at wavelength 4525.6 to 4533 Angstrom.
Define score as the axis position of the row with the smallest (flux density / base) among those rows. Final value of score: 4530.31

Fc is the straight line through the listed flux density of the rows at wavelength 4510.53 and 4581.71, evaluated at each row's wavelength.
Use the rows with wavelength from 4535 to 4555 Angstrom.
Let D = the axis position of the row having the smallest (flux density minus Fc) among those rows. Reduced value 4552.27 Angstrom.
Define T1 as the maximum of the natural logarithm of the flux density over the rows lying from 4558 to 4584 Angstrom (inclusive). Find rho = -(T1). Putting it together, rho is -0.93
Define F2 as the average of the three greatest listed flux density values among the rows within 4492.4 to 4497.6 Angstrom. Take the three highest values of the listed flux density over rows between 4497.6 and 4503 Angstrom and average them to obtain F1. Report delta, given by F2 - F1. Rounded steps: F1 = 2.35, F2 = 2.45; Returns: 0.10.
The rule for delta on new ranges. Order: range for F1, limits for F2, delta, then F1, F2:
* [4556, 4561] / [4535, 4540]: -0.40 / 2.34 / 1.94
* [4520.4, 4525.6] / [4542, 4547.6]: -0.01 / 2.00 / 1.99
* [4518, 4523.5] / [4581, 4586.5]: -0.10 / 2.04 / 1.94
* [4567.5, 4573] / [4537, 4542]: -0.21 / 2.10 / 1.89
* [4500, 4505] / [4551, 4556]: -0.20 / 2.44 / 2.24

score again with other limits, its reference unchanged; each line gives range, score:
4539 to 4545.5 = 4540.75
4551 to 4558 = 4552.27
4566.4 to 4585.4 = 4578.55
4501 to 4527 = 4516.77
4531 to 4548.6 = 4531.35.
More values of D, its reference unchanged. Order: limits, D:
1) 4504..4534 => 4530.31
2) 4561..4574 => 4562.76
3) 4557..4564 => 4562.76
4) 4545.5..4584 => 4578.55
